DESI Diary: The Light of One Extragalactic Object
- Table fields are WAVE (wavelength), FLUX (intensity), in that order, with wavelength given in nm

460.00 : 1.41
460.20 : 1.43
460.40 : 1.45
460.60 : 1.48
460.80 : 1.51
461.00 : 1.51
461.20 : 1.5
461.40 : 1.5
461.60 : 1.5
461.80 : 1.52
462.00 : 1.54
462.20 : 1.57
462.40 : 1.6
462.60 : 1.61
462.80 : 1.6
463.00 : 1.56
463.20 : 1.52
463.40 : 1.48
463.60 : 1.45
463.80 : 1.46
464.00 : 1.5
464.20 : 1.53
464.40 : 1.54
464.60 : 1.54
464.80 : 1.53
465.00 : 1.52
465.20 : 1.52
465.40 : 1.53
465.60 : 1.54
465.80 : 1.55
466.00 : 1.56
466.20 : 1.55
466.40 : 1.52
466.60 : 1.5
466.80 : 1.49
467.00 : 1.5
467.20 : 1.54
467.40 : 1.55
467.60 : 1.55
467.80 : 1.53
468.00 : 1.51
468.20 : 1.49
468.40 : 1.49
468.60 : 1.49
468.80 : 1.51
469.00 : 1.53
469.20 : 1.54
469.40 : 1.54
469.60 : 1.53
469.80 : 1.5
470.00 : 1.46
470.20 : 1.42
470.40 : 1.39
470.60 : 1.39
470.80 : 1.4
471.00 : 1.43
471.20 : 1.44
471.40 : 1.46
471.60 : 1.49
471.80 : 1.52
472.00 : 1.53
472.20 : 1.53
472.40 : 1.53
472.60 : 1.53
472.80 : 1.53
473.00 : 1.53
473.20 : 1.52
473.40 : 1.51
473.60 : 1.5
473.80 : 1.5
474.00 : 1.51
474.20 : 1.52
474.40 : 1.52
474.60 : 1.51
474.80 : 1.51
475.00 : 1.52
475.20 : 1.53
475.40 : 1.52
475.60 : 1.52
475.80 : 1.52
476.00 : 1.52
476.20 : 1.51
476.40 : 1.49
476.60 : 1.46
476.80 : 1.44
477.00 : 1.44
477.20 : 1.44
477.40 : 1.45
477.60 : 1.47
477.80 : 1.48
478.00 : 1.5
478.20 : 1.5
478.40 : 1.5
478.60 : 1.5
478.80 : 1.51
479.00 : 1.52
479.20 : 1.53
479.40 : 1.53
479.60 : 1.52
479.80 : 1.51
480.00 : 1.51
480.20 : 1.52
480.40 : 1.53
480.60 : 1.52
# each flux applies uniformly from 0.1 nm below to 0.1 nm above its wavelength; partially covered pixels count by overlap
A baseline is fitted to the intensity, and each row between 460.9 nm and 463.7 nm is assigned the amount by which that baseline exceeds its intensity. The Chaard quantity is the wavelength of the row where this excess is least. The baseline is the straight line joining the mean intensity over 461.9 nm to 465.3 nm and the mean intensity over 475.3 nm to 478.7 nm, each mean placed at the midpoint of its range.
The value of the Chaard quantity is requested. 462.60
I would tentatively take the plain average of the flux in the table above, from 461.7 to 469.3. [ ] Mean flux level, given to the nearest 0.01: 1.53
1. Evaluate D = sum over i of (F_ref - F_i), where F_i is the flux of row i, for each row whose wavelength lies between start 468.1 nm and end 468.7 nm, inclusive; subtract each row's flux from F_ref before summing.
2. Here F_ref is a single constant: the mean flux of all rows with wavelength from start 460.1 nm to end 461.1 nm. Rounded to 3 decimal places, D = -0.042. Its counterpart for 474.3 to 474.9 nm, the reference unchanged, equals -0.112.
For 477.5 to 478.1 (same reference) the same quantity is -0.022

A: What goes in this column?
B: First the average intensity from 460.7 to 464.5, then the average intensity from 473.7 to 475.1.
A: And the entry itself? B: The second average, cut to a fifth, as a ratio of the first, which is 0.198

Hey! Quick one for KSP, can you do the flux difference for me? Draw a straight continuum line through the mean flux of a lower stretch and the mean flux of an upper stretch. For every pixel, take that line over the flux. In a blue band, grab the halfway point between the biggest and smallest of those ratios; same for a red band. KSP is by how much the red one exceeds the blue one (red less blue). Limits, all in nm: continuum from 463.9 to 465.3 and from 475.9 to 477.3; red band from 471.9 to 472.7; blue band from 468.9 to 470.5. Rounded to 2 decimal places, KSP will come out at -0.05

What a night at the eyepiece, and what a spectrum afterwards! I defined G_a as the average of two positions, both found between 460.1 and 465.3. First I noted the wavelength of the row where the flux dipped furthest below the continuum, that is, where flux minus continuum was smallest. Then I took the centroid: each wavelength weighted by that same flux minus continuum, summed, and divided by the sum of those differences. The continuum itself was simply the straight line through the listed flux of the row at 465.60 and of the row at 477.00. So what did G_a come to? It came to 461.06 nm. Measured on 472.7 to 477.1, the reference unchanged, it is 475.79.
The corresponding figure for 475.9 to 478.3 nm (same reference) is 476.97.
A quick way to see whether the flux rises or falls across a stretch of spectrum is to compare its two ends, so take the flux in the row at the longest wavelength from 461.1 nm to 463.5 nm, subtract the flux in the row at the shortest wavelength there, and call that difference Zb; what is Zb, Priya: -0.020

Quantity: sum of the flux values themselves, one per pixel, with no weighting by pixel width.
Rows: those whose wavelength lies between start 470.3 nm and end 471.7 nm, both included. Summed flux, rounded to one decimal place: 10.0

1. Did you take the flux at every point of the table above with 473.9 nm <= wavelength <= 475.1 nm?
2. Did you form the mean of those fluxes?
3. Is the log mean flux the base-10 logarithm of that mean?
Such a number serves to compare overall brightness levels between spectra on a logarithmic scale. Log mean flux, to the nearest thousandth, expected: 0.180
